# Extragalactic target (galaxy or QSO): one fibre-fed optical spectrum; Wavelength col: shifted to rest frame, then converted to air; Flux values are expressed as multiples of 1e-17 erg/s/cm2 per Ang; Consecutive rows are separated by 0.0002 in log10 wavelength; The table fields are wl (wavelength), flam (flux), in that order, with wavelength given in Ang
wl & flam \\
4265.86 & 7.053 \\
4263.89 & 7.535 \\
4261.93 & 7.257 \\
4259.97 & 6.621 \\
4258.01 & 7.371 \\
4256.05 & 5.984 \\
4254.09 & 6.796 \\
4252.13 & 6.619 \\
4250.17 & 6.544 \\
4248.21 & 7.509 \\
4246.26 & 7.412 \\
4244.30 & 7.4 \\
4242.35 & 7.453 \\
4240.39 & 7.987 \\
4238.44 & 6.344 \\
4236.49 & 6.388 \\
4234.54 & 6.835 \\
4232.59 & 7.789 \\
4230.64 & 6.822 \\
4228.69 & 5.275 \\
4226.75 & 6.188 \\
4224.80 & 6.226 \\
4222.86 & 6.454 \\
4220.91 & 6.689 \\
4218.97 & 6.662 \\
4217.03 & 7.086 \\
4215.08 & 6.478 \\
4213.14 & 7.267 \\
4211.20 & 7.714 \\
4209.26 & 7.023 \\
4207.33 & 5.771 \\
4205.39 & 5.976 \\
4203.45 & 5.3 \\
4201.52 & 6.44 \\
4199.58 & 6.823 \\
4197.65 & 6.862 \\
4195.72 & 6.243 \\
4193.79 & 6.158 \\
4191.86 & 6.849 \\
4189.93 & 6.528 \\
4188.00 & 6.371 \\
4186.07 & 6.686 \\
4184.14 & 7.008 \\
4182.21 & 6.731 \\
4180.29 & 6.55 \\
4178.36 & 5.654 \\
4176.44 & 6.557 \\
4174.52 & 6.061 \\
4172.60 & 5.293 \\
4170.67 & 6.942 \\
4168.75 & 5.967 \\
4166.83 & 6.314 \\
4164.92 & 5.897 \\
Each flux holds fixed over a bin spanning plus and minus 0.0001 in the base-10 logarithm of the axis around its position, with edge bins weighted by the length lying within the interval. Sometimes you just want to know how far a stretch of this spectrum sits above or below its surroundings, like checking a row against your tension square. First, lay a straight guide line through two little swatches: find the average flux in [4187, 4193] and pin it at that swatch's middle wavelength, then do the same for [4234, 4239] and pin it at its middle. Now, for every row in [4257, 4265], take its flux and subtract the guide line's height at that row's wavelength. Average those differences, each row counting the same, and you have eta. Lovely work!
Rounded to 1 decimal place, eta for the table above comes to 0.7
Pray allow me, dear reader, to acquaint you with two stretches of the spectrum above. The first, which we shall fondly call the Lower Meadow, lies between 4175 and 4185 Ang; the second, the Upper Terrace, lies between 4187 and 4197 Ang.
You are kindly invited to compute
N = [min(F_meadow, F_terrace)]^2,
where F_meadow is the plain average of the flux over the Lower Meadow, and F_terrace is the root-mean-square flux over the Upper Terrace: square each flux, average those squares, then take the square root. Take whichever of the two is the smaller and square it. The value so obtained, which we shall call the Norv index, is 41.4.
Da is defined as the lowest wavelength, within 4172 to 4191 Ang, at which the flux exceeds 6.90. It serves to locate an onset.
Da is 4184.14 Ang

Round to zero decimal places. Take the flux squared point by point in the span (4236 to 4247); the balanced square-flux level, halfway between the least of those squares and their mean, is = 46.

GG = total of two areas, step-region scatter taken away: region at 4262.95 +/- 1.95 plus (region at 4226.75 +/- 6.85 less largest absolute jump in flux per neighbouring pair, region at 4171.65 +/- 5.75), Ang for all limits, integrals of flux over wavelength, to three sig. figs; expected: 116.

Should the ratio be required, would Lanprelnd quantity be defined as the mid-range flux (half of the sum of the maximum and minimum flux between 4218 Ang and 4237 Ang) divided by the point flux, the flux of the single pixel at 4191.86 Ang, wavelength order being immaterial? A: 0.95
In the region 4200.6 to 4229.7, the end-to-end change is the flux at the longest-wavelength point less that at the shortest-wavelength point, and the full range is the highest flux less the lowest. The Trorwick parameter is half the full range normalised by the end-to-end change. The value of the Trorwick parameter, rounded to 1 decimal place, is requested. -1.0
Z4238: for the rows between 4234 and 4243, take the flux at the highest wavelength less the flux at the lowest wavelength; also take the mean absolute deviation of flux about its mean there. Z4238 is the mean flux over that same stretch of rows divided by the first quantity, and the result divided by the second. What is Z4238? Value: 20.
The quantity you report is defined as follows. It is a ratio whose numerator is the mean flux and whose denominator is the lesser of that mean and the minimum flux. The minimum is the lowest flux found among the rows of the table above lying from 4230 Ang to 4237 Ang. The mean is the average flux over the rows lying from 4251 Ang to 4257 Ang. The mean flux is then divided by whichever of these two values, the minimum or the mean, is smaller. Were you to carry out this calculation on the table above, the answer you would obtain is 1.01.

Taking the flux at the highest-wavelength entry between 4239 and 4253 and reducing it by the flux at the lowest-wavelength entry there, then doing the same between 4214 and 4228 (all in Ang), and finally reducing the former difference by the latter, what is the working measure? -1.1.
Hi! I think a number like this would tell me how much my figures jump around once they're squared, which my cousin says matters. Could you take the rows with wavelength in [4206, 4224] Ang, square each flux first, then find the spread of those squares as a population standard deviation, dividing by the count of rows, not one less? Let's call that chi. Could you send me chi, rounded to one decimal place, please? 7.1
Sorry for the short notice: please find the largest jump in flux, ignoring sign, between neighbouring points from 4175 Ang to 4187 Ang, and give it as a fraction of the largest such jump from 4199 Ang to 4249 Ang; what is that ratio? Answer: 0.5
